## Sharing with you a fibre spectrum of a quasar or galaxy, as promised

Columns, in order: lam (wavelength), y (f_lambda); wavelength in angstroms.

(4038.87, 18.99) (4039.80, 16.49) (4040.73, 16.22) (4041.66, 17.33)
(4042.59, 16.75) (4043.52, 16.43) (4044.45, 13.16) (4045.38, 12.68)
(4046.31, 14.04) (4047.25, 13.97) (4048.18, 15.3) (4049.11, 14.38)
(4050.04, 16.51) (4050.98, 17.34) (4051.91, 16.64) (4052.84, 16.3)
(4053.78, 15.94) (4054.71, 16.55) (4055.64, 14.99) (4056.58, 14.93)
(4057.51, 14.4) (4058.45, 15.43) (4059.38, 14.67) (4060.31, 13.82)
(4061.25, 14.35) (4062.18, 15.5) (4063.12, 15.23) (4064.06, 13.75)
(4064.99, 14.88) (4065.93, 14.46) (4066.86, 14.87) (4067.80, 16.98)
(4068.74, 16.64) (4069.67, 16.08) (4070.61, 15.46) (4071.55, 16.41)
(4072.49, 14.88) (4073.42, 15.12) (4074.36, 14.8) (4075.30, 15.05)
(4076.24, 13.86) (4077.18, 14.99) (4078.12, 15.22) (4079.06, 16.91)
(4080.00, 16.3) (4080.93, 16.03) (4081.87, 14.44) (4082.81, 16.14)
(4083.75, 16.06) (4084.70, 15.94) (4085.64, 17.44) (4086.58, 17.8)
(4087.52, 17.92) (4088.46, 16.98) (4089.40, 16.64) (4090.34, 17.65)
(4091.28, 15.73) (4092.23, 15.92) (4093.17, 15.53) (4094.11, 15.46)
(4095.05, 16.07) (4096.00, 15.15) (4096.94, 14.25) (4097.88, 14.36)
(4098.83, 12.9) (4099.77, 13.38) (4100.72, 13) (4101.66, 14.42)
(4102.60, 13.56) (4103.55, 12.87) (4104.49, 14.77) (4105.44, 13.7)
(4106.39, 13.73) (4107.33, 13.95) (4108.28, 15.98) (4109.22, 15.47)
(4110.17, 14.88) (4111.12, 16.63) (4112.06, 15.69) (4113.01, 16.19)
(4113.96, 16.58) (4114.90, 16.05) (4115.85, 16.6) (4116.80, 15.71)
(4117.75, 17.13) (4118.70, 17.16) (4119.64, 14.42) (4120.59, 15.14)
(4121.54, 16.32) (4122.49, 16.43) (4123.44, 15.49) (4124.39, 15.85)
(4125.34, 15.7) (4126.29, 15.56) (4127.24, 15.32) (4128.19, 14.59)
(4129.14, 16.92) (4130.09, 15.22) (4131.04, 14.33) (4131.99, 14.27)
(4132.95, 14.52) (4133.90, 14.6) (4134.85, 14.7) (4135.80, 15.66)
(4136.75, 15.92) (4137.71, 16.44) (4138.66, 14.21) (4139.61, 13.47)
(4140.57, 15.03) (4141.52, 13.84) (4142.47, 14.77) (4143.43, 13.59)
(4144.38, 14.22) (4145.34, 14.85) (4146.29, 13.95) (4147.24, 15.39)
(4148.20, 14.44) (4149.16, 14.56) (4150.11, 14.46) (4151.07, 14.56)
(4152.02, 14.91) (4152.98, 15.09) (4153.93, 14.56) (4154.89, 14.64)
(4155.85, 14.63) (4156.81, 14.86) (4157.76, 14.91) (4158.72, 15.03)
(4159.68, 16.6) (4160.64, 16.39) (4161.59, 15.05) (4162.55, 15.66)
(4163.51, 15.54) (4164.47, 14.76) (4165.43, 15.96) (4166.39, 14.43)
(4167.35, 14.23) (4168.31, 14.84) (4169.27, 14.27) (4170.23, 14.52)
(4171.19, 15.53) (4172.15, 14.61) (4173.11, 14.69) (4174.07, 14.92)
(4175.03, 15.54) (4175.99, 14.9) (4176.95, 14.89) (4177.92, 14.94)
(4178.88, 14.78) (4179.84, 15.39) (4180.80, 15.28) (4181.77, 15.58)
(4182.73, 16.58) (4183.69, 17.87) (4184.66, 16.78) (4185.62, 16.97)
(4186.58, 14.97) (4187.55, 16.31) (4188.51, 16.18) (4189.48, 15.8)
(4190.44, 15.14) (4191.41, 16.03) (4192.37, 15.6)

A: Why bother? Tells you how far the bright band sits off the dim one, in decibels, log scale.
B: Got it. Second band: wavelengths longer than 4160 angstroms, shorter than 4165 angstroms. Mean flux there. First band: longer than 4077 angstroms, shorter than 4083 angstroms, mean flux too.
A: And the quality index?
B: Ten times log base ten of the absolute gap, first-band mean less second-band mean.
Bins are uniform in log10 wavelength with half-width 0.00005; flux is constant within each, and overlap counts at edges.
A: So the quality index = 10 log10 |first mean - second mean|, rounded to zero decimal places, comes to -6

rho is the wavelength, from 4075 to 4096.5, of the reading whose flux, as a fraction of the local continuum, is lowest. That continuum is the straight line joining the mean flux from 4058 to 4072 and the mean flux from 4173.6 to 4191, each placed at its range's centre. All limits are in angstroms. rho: 4076.24 angstroms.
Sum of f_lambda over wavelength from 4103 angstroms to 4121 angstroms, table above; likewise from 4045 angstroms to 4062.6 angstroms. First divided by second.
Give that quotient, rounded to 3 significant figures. 1.02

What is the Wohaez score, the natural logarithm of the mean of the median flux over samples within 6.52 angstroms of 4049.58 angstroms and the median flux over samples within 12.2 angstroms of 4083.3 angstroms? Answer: 2.76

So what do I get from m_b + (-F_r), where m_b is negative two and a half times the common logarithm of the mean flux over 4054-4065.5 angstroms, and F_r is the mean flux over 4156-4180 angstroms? -18.0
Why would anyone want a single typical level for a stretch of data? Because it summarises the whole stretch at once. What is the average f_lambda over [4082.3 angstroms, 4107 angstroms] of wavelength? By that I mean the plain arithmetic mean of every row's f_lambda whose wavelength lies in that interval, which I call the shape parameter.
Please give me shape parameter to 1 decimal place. 15.3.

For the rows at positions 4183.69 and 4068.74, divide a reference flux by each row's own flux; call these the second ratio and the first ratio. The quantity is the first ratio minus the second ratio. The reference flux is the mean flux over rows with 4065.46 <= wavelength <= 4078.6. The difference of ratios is 0.06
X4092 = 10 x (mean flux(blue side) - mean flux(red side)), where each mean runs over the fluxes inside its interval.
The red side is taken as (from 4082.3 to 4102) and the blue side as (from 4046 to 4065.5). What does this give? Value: -4.7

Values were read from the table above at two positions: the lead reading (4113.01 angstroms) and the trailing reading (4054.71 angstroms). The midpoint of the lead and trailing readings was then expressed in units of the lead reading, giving 1.01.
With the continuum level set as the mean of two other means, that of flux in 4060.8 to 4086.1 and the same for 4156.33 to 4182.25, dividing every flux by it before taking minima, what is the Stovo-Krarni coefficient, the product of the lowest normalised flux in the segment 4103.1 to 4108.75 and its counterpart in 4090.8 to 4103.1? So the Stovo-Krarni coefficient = 0.710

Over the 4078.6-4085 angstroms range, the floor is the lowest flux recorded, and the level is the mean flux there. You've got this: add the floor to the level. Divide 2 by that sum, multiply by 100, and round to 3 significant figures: 6.58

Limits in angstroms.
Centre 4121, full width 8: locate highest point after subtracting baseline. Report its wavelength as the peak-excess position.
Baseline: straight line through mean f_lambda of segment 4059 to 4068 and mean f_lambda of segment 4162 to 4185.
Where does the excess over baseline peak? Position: 4118.70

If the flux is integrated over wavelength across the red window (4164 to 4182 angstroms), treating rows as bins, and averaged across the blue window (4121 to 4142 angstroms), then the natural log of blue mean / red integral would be -2.9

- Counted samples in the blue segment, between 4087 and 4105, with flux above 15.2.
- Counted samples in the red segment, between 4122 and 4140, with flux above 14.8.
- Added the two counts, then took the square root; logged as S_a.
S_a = 4.47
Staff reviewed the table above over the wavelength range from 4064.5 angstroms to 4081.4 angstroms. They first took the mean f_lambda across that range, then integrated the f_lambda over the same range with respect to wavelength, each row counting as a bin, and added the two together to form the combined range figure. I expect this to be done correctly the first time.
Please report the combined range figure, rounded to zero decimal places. 277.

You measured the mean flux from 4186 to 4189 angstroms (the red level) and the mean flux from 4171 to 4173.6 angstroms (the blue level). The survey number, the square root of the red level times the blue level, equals 15.4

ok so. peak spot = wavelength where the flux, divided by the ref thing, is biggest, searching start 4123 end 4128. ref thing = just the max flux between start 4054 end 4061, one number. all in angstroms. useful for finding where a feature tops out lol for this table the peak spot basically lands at 4124.39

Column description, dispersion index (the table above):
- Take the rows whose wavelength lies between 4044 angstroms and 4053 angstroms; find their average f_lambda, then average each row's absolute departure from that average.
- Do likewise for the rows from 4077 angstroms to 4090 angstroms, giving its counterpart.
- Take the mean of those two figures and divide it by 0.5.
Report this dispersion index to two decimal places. 2.19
